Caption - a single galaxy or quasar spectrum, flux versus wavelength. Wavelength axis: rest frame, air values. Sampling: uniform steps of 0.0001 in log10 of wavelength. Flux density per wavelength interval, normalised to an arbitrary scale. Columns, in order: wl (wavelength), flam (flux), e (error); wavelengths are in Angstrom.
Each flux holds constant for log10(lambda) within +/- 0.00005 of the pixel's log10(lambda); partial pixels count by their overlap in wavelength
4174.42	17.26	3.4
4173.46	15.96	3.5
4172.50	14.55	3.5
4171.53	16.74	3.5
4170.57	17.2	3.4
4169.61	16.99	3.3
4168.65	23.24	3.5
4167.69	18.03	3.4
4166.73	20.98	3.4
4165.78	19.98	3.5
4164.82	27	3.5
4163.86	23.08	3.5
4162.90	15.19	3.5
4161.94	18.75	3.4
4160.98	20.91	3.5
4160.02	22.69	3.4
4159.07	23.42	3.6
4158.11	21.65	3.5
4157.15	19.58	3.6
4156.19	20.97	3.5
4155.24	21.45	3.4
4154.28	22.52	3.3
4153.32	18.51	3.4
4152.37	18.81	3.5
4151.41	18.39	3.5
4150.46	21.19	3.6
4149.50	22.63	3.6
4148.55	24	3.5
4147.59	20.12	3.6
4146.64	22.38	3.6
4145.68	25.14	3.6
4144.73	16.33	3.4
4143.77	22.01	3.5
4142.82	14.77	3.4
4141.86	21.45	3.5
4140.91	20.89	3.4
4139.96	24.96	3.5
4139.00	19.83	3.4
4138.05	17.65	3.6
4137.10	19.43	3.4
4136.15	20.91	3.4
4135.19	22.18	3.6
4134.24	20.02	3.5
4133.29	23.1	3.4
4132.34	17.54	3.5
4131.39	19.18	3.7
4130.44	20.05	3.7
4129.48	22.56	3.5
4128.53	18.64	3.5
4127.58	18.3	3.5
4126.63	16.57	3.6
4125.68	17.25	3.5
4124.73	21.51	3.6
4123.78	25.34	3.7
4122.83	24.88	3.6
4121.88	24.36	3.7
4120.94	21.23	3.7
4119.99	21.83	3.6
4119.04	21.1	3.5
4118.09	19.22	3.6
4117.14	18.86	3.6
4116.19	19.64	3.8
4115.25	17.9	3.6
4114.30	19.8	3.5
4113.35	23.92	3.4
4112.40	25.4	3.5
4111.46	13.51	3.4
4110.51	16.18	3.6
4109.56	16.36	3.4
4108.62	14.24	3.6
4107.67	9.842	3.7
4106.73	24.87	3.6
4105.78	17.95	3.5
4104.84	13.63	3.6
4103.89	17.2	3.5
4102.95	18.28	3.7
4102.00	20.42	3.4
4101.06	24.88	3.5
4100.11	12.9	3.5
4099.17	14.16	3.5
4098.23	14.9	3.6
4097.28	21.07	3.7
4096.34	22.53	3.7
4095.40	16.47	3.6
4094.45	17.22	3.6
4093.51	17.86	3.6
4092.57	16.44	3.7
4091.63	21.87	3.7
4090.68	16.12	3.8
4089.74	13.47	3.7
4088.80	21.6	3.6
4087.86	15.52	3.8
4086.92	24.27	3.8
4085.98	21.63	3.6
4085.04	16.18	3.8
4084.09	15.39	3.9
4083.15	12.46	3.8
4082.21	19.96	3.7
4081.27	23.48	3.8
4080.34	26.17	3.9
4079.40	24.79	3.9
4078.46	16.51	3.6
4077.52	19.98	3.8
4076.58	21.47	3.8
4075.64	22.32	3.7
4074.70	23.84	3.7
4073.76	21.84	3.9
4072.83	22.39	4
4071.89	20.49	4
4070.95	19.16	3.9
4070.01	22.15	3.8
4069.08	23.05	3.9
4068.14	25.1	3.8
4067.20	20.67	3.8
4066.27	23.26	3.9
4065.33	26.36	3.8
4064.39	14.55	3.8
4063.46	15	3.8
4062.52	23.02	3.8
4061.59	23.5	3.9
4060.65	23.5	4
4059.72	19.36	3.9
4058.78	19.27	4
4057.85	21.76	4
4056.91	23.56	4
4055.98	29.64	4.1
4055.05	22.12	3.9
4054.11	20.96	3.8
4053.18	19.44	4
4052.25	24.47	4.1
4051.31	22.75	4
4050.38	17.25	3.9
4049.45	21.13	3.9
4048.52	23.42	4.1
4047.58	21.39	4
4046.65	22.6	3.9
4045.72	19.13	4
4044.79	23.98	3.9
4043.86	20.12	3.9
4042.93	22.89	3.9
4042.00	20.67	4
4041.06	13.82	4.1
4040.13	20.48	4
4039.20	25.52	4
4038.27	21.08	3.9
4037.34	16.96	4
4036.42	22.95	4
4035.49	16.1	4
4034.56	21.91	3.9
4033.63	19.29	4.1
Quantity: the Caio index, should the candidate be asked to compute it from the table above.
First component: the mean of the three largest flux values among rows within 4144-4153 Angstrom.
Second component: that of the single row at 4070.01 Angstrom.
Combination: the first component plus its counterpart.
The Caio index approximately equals 46.1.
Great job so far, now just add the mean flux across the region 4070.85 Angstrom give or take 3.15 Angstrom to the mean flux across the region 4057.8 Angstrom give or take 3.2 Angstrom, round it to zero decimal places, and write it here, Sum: 45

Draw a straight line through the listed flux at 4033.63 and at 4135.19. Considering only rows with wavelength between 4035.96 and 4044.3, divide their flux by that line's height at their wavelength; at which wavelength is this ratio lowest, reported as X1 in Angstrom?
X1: 4041.06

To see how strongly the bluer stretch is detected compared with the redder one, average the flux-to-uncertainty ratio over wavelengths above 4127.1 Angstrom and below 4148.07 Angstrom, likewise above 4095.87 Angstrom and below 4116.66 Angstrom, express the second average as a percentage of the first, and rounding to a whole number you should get 88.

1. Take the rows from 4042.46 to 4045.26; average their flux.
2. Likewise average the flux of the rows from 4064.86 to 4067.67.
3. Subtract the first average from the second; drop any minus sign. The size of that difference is 1.1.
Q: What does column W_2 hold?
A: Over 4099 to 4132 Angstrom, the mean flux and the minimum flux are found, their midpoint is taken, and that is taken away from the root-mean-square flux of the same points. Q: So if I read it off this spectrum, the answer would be 5.1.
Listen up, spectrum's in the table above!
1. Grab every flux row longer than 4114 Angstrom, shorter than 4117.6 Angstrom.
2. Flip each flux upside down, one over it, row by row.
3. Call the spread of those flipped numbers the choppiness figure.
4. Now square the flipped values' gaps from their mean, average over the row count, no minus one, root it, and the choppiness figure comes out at 0.0021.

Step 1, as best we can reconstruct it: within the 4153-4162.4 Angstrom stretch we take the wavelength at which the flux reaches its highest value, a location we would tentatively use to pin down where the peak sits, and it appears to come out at 4159.07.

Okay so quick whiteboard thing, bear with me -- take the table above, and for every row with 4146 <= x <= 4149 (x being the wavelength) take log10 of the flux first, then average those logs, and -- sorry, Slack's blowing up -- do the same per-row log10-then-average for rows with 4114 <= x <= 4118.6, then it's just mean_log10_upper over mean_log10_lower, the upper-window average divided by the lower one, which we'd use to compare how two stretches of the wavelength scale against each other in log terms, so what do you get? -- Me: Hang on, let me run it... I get 1.05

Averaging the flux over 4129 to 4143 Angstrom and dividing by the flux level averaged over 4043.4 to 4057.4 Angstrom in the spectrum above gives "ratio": 0.92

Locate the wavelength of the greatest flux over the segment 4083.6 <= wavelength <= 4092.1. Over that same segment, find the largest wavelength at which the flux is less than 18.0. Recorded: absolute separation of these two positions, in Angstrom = 3.8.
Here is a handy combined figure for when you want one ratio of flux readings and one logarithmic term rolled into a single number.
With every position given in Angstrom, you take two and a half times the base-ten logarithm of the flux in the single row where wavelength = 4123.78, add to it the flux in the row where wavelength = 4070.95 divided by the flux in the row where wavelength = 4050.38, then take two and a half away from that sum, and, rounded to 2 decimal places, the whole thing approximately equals 2.12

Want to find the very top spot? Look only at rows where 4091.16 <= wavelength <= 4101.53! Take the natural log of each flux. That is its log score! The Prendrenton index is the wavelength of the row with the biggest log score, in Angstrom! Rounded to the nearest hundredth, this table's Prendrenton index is 4101.06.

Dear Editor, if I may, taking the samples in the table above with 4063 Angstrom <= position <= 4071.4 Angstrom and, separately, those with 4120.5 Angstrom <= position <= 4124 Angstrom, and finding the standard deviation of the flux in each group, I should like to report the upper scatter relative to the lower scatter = 0.4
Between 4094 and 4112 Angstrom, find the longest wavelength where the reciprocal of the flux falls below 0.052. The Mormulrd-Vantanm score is 4106.73 Angstrom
